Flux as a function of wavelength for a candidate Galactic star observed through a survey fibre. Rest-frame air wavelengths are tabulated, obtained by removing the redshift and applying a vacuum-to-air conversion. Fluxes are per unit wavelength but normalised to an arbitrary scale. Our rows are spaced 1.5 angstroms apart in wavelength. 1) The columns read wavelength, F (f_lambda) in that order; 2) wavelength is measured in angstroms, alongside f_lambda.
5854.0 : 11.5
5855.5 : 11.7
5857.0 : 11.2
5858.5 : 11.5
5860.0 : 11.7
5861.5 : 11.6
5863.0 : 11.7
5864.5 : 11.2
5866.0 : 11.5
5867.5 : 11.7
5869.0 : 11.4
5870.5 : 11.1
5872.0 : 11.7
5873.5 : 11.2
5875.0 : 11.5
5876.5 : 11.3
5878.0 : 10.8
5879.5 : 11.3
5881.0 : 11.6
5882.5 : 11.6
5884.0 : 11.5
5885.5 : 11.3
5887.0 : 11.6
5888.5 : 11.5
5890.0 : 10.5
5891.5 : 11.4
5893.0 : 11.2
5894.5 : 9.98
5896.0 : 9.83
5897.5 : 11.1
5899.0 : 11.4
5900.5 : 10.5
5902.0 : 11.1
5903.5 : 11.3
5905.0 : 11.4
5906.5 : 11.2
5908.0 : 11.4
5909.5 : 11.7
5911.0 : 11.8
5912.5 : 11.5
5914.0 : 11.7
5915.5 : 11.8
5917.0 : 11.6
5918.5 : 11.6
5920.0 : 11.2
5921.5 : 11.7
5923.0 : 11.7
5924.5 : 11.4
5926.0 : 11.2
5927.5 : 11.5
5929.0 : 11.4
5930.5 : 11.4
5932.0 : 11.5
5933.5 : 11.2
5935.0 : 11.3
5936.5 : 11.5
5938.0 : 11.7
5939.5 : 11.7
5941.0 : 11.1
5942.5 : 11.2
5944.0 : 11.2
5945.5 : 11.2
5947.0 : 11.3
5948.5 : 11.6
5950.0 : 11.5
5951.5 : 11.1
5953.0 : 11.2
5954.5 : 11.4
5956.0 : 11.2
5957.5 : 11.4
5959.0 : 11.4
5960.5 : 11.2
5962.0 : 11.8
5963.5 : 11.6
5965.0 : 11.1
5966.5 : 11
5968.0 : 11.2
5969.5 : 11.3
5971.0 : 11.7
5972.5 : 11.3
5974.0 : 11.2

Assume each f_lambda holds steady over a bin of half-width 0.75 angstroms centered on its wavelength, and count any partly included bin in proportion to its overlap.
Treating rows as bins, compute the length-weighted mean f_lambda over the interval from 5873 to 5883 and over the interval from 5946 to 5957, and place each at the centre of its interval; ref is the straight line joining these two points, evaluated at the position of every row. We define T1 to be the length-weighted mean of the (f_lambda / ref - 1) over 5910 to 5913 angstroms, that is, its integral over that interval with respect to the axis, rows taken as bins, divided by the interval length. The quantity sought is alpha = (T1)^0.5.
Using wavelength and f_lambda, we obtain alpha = 0.17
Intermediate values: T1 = 0.030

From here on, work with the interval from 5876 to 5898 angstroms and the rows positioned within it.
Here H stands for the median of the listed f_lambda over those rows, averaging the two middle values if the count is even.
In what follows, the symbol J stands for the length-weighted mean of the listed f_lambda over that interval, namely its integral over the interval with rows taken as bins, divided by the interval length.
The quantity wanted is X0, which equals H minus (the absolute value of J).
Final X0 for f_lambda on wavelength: 0.202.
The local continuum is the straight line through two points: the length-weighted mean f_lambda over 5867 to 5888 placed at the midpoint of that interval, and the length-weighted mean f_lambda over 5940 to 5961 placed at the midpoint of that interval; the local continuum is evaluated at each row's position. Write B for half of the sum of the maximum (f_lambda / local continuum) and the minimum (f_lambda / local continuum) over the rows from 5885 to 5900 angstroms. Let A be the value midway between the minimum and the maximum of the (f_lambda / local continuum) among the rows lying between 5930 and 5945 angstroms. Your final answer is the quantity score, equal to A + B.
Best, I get 1.95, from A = 1.01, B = 0.94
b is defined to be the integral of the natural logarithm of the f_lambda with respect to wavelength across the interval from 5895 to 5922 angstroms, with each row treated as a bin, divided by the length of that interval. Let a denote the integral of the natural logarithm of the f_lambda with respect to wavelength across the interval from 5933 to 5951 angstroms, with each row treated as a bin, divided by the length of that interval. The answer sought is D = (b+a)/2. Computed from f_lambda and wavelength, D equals 2.428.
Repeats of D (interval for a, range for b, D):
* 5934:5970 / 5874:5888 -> 2.430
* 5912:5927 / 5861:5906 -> 2.431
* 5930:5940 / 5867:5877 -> 2.437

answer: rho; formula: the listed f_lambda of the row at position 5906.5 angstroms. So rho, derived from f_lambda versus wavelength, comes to 11.2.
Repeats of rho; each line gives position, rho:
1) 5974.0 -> 11.2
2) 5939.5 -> 11.7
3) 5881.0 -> 11.6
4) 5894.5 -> 9.98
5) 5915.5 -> 11.8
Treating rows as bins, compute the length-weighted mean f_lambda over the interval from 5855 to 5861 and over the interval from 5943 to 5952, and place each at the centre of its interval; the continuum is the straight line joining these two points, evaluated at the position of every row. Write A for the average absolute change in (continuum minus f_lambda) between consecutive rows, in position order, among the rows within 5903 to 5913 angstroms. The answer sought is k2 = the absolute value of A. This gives 0.20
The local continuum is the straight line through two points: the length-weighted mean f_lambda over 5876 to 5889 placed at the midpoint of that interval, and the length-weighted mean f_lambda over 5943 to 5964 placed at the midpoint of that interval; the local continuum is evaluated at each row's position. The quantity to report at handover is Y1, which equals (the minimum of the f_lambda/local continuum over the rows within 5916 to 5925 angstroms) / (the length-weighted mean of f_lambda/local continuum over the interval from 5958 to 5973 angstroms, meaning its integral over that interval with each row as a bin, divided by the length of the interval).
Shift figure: 0.984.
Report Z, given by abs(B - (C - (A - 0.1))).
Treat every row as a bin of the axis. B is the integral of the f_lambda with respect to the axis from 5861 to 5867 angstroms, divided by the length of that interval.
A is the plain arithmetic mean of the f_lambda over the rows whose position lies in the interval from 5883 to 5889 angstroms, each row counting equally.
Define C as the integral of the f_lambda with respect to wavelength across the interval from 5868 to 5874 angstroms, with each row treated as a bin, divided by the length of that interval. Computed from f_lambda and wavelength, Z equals 11.5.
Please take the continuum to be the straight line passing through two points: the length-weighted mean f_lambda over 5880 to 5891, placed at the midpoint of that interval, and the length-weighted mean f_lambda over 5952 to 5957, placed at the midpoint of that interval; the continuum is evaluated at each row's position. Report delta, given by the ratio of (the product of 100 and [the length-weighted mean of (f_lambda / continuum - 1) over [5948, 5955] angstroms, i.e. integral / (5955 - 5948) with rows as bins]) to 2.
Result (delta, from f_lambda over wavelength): 0.4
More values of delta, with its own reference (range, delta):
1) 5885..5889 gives 0.5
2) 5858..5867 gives 0.6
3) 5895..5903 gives -2.5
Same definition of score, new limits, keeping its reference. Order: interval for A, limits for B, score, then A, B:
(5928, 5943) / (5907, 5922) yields 2.02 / 1.01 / 1.01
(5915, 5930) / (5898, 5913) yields 2.00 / 1.01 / 0.98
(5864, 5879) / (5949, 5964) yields 2.00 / 0.99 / 1.01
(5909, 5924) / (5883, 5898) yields 1.96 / 1.01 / 0.94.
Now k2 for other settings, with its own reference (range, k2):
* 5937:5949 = 0.16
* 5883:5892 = 0.50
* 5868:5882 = 0.40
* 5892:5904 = 0.66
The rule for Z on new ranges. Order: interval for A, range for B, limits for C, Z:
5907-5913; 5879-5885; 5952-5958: 11.7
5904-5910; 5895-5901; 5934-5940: 10.5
